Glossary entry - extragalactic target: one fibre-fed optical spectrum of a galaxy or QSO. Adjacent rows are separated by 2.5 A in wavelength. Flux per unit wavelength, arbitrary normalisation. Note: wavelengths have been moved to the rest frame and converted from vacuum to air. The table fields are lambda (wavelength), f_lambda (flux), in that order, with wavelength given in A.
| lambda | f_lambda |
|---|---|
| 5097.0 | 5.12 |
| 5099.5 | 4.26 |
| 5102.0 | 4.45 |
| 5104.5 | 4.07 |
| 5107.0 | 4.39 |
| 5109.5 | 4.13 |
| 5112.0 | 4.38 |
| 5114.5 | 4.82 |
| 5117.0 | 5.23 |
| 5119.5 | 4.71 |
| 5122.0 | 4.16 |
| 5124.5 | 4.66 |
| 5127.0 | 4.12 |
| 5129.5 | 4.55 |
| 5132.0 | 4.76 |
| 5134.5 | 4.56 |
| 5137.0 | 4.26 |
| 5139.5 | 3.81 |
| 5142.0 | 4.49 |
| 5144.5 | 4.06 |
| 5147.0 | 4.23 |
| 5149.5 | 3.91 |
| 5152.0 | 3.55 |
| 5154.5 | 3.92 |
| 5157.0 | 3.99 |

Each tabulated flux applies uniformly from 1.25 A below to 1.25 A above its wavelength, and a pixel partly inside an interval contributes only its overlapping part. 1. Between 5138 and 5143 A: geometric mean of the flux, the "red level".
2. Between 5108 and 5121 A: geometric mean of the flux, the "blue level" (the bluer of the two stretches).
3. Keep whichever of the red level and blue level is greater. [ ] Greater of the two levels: 4.64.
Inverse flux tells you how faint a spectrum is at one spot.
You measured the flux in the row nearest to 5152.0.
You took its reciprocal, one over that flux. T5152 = 0.28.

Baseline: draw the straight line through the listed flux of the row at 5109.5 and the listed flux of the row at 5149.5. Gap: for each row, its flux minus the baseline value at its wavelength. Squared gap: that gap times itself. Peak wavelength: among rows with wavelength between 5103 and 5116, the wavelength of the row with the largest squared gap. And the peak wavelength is 5114.5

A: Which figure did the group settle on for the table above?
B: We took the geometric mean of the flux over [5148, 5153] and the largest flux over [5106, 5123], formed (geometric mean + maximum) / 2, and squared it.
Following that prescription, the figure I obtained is 20.1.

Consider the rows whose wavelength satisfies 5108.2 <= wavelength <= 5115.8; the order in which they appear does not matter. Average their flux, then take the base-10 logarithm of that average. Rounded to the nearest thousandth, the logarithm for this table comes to 0.648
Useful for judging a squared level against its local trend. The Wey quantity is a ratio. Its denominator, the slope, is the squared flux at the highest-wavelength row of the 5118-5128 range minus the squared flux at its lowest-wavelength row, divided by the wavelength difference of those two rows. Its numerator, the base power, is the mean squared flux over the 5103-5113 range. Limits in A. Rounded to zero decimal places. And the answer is -26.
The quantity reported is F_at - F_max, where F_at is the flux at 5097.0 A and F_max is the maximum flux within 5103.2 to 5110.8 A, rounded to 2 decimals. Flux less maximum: 0.73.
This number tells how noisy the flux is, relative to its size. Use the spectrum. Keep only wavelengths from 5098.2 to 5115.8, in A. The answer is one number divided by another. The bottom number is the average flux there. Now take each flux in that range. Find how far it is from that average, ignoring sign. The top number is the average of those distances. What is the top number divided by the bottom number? 0.040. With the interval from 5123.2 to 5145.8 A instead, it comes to 0.061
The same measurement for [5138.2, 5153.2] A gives 0.063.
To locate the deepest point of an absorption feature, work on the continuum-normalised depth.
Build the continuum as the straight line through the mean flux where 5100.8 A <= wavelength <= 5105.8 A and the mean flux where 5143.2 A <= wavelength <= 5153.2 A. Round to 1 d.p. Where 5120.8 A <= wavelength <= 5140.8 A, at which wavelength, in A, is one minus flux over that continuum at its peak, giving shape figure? 5139.5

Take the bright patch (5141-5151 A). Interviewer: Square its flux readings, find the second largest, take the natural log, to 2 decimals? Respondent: 2.88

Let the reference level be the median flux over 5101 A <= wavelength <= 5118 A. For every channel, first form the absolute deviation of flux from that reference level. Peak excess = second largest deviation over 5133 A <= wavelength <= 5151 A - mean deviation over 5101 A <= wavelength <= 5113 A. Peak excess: 0.35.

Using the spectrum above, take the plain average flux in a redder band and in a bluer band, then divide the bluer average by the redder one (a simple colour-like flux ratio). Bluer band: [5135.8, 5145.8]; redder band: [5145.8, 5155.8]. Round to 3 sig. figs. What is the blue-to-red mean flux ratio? 1.06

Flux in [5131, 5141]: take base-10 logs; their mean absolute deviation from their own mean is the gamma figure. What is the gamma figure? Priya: 0.0316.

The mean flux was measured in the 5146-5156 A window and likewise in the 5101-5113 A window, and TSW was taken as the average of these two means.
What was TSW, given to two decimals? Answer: 4.09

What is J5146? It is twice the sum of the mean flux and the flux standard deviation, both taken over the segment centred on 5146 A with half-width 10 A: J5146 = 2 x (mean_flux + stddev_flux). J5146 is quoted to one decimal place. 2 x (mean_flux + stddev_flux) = 8.6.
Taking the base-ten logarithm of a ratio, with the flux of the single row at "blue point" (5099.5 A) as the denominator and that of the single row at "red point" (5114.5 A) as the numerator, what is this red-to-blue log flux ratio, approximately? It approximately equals 0.05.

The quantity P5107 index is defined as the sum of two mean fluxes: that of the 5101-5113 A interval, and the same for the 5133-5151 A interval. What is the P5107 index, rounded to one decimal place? 8.5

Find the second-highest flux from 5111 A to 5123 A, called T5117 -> 4.82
